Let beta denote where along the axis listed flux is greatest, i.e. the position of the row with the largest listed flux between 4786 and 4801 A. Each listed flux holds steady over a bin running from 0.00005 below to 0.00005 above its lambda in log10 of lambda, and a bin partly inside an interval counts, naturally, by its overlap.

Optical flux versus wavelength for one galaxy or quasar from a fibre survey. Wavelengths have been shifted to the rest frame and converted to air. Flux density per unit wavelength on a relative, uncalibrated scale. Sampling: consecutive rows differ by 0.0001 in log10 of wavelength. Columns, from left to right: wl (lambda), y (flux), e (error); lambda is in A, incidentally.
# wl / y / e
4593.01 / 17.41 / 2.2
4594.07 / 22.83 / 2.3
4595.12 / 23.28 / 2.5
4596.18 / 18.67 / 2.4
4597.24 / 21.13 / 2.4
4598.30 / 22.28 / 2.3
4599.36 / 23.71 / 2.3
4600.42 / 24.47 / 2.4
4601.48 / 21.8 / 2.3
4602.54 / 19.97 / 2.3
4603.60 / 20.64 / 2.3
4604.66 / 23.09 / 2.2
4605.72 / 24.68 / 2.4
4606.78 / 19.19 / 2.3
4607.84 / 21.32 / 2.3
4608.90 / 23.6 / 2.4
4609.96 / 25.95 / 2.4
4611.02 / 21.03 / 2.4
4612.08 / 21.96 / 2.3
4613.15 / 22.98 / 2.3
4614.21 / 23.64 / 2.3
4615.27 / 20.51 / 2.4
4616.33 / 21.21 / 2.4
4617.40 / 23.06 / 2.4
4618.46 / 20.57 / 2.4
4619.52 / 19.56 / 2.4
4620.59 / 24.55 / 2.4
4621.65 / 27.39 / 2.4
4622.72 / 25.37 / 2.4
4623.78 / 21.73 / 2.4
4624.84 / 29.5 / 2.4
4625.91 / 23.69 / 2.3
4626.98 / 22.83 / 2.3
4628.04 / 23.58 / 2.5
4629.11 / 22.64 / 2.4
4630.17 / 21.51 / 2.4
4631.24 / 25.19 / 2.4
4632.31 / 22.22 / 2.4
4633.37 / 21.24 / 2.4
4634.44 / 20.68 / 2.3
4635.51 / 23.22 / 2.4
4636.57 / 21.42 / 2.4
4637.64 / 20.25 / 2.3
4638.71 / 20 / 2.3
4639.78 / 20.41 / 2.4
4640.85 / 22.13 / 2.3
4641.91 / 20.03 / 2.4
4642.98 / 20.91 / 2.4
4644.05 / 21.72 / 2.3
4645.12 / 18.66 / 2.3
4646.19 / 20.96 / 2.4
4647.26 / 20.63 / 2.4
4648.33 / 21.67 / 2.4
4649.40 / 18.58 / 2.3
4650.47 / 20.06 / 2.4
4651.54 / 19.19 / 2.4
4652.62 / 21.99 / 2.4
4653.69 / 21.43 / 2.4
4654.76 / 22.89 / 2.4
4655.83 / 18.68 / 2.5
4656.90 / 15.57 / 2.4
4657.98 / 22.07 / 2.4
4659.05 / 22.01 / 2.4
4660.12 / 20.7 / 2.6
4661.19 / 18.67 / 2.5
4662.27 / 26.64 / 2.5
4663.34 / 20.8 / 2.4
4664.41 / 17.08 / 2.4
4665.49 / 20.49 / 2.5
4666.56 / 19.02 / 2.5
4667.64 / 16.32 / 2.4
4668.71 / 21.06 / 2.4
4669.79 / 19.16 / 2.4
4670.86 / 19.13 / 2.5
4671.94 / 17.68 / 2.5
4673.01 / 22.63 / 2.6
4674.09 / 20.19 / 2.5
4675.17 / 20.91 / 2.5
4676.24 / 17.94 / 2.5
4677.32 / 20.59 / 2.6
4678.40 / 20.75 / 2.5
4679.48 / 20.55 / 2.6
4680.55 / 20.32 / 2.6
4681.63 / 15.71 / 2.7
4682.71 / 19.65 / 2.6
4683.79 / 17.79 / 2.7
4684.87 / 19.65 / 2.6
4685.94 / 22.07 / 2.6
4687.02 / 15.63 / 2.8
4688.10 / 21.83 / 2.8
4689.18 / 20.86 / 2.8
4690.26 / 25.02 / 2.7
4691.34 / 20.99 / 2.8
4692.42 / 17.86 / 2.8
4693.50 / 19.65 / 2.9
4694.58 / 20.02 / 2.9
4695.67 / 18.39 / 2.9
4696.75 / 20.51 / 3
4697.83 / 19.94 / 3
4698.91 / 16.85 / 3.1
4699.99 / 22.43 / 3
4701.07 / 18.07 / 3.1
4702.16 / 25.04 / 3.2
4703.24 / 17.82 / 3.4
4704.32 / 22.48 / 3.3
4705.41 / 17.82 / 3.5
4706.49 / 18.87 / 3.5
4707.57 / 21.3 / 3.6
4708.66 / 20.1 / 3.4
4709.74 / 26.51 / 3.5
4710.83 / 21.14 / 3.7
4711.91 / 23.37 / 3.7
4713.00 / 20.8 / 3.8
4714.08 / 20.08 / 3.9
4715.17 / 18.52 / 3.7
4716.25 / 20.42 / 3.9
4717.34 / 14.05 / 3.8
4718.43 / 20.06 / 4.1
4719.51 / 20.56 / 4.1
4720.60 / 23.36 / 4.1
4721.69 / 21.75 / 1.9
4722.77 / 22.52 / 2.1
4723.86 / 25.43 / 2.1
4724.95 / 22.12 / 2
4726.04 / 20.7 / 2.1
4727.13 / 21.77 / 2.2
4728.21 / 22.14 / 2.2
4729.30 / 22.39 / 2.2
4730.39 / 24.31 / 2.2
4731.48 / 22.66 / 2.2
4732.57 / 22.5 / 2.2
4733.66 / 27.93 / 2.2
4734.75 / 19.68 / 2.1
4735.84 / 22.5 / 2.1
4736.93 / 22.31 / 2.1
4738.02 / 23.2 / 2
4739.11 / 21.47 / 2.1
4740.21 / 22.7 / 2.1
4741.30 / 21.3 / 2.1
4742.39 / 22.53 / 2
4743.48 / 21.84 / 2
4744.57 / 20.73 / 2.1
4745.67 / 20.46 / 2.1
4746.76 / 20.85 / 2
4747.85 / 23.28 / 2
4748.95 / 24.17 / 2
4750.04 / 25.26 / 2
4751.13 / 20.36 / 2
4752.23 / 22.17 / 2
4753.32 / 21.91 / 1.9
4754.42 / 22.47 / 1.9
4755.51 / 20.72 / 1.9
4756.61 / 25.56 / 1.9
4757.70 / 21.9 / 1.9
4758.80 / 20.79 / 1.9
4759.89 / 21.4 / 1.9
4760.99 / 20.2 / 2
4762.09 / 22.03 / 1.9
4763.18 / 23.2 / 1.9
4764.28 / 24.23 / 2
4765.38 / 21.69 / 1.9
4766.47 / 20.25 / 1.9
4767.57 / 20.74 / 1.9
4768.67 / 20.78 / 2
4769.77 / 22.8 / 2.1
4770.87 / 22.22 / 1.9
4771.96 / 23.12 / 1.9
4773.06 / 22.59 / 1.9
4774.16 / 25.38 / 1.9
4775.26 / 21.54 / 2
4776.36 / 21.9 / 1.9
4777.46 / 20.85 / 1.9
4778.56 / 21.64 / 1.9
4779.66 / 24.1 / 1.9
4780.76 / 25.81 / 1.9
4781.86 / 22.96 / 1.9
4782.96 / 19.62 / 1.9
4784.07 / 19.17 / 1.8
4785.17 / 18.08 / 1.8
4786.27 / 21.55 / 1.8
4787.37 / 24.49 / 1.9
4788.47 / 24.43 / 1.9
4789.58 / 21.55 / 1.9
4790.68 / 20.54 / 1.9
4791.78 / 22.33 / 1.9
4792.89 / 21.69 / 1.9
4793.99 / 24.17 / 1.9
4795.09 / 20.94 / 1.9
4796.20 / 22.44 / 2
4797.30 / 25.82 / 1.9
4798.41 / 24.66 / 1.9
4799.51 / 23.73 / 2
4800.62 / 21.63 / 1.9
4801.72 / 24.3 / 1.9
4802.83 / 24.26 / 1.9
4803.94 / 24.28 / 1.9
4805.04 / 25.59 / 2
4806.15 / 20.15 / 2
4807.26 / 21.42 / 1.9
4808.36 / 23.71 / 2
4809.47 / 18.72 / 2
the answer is 4797.30 A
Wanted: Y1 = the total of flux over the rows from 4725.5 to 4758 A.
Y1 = 672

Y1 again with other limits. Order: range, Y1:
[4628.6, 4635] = 133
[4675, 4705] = 559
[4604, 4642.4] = 812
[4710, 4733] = 451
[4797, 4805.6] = 194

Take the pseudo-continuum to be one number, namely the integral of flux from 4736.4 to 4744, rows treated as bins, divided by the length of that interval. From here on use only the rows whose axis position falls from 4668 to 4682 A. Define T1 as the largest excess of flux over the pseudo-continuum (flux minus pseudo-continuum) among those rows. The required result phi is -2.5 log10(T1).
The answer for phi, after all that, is 0.9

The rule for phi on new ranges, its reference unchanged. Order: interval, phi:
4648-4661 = 0.4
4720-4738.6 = -1.9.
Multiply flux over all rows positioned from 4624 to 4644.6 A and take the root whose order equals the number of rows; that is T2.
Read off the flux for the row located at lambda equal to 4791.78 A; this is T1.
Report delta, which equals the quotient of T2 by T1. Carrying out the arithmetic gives 0.99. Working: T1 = 22.33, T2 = 22.2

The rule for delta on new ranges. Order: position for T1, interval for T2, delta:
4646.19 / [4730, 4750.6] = 1.08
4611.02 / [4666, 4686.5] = 0.92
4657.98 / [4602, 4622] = 1.01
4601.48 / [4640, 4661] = 0.94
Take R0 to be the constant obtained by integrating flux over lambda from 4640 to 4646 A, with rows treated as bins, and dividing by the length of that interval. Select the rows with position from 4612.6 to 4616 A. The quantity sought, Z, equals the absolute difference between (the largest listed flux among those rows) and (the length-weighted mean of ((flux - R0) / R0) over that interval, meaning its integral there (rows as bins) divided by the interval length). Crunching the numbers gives 23.6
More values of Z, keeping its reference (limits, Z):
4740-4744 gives 22.6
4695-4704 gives 25.1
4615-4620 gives 23.0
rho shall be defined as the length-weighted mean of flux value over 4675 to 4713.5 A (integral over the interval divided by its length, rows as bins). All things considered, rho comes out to 20.3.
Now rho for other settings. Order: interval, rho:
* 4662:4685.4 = 19.6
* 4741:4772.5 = 22.0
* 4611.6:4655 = 22.0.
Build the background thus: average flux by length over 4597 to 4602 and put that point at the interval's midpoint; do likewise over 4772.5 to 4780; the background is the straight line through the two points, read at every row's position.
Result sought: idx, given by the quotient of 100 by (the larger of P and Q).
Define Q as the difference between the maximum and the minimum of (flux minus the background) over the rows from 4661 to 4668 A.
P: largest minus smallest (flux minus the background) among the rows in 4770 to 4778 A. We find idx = 9.7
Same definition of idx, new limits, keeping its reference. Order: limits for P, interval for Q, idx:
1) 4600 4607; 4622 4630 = 12.9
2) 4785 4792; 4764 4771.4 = 15.6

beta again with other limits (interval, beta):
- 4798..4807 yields 4805.04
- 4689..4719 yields 4709.74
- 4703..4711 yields 4709.74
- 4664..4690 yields 4673.01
